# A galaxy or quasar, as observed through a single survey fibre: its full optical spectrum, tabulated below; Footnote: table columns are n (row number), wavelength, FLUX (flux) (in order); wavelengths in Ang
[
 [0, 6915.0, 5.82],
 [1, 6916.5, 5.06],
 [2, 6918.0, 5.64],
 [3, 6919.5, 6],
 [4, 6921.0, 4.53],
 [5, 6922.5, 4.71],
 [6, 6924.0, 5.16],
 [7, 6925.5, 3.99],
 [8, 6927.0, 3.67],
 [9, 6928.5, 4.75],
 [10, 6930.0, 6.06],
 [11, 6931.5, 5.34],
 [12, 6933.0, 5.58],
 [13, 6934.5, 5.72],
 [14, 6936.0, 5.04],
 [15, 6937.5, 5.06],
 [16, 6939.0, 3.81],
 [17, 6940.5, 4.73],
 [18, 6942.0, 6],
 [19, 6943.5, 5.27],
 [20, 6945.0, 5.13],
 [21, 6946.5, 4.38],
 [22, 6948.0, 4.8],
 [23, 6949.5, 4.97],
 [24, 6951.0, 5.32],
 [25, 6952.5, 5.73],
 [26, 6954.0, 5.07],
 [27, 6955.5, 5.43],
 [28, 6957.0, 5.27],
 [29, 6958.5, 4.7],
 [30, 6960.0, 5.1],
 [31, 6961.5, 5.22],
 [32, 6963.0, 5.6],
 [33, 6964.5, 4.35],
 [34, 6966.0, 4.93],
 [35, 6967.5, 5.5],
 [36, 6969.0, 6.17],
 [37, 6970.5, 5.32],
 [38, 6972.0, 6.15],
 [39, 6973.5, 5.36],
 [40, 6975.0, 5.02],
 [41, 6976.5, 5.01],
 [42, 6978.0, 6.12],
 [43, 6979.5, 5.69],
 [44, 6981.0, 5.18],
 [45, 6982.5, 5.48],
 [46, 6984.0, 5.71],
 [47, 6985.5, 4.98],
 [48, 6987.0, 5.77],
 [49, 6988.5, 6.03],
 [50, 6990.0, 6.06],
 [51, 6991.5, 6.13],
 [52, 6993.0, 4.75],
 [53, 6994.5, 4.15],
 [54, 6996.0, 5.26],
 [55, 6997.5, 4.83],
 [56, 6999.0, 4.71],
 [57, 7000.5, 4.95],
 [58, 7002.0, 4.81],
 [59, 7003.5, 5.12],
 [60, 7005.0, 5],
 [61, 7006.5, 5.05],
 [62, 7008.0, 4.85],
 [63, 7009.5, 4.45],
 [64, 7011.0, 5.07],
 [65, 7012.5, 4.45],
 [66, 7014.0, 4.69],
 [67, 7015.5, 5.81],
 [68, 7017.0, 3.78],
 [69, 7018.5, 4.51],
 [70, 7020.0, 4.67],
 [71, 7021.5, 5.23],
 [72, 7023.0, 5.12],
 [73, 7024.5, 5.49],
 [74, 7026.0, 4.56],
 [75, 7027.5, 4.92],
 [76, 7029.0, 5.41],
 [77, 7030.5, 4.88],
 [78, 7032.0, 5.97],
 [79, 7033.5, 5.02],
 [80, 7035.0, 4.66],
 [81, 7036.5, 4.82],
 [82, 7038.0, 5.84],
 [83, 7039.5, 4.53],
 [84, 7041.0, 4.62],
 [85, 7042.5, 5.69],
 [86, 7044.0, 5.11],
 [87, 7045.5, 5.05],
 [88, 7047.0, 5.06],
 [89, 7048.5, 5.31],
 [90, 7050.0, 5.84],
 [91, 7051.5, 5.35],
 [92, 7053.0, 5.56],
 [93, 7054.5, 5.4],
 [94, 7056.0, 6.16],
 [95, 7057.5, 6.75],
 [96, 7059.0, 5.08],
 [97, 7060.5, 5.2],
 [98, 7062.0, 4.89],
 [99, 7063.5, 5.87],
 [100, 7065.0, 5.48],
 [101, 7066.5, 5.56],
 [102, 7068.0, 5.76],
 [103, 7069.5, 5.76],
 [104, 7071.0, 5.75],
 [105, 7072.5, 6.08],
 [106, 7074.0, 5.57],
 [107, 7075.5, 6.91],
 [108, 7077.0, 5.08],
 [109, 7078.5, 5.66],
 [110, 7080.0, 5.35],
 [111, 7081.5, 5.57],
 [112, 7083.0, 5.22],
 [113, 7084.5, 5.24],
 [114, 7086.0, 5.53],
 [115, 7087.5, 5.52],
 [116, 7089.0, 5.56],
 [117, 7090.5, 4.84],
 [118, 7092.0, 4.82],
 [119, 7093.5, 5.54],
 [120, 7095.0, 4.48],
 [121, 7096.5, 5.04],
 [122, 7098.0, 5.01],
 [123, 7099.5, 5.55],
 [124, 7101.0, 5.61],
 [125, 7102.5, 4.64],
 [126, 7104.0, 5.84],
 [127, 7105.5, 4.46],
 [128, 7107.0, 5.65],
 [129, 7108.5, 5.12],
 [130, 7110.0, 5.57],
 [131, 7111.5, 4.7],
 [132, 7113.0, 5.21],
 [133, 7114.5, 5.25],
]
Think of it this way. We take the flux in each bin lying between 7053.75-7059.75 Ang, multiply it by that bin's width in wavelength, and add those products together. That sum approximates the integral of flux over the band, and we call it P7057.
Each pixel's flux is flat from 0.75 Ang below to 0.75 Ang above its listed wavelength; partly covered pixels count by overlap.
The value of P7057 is 35.1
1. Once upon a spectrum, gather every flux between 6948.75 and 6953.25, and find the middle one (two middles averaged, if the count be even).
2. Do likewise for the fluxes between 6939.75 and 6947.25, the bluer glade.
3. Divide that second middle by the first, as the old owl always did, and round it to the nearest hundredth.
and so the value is 0.96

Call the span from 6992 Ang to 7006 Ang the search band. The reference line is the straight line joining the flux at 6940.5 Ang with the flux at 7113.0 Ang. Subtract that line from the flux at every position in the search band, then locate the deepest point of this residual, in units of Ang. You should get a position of 6994.5 Ang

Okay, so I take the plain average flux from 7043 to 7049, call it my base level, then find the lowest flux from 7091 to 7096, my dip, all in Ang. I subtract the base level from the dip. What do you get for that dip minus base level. -0.7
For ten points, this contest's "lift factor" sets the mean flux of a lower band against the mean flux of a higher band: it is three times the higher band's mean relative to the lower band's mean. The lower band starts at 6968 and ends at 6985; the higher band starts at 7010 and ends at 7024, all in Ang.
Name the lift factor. 2.6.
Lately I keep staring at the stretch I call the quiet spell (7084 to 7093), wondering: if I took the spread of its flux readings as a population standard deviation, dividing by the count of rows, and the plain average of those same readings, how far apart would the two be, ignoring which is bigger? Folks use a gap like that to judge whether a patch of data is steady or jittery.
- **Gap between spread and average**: 4.94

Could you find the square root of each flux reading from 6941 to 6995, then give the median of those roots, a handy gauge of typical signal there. 2.30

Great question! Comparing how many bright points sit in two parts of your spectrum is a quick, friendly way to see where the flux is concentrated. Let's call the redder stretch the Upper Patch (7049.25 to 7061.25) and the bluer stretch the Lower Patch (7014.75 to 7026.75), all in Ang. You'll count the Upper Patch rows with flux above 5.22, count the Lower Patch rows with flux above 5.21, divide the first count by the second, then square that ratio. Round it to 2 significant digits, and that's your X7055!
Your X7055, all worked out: 4.0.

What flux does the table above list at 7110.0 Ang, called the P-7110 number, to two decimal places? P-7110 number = 5.57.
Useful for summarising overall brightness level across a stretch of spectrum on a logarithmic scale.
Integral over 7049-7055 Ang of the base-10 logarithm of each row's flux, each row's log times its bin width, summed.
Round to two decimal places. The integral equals 4.46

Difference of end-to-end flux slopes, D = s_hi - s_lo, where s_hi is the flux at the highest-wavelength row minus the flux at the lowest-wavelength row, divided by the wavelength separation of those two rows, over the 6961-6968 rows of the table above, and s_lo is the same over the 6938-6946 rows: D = -0.17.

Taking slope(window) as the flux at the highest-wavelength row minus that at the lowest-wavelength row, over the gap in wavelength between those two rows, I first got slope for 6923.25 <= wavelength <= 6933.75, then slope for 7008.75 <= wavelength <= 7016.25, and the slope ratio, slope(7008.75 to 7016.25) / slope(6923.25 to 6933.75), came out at 4.9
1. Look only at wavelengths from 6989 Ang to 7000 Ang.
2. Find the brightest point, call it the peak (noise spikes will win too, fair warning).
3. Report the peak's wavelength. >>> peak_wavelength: 6991.5 Ang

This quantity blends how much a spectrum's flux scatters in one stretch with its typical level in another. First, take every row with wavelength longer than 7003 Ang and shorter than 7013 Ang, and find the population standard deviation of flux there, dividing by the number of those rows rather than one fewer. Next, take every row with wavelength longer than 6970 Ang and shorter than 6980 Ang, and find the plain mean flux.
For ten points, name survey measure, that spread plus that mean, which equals 5.79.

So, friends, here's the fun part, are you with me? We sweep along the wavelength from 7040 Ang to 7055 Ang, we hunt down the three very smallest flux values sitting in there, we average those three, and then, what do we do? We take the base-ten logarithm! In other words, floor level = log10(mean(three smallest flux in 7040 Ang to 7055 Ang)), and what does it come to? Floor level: 0.69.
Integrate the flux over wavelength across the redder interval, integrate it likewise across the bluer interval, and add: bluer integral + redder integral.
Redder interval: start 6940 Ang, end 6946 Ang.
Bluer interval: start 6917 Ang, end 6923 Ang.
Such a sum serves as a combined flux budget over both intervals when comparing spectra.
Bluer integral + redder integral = 63.0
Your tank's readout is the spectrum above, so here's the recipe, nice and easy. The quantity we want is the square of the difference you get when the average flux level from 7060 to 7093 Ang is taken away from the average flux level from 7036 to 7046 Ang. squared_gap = 0.17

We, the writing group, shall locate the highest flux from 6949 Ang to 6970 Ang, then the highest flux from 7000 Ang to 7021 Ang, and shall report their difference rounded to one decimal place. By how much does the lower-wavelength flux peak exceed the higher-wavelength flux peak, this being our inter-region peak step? 0.4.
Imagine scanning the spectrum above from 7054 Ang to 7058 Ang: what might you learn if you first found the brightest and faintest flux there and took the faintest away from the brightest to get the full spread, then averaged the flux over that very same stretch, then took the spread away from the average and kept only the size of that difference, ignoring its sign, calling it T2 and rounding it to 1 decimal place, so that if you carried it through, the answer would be 4.8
